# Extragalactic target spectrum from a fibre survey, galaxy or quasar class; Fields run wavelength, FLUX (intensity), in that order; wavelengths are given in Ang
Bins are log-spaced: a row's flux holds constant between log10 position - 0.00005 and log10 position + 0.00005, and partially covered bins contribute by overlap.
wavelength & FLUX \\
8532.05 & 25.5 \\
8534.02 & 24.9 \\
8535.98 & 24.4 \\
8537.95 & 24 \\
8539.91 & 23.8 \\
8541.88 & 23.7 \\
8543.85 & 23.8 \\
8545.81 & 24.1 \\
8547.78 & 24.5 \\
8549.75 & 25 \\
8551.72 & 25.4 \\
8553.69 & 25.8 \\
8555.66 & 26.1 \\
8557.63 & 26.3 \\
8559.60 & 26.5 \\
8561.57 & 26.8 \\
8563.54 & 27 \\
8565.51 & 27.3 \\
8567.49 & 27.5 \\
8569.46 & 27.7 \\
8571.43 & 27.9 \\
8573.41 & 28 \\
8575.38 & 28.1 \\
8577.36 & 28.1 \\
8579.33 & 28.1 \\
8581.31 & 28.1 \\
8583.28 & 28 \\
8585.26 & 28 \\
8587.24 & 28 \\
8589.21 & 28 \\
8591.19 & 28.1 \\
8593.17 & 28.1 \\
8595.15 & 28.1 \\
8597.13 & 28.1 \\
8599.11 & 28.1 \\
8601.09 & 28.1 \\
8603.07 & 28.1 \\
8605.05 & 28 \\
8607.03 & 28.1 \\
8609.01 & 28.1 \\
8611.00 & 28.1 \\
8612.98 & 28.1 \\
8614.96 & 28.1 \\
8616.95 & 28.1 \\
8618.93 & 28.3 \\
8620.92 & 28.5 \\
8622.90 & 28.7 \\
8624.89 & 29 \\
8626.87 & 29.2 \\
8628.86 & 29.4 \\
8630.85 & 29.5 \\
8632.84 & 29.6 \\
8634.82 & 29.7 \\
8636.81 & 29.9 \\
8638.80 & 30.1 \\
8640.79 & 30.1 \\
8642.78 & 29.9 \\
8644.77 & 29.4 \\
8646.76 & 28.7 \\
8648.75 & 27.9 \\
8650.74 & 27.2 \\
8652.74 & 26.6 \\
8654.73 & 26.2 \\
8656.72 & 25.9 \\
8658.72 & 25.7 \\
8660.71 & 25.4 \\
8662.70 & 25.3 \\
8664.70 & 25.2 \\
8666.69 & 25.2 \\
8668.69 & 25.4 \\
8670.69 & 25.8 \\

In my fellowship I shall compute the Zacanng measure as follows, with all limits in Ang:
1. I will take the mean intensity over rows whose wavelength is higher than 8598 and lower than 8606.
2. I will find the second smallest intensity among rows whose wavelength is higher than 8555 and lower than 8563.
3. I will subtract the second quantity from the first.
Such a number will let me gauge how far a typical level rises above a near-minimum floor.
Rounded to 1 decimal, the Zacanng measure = 1.8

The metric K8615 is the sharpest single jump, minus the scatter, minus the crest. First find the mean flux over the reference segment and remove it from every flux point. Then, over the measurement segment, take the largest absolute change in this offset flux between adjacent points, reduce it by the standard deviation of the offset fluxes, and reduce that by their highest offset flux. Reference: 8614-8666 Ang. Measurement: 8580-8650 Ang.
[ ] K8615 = -1.9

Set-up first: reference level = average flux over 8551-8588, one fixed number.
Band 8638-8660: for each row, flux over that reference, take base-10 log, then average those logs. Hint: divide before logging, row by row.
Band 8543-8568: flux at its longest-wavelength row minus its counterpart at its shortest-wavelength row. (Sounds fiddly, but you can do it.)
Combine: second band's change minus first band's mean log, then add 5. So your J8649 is 8.7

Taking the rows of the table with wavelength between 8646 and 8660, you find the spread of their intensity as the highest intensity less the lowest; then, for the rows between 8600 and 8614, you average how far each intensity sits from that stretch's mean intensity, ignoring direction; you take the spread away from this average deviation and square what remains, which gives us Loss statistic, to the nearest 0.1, 8.9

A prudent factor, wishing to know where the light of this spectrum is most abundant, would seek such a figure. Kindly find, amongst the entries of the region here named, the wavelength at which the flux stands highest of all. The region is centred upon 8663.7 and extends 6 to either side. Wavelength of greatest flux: 8658.72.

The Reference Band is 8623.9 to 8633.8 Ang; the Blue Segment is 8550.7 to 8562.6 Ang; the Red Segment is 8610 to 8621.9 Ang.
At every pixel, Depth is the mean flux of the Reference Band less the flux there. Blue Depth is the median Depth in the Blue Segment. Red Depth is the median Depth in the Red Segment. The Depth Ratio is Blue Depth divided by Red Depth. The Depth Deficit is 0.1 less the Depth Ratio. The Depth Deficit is -2.4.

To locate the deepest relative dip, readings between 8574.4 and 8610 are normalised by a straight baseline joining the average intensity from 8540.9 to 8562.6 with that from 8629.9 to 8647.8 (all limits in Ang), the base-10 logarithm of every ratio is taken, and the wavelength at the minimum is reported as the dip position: 8609.01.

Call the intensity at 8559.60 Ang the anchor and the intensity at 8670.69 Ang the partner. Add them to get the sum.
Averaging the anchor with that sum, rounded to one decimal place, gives 39.4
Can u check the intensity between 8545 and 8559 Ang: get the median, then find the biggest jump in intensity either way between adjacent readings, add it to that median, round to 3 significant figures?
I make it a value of 25.9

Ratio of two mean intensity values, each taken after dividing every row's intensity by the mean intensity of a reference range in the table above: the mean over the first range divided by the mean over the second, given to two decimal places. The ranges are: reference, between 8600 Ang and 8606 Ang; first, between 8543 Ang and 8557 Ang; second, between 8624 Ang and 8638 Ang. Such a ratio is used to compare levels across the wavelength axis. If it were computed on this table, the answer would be 0.85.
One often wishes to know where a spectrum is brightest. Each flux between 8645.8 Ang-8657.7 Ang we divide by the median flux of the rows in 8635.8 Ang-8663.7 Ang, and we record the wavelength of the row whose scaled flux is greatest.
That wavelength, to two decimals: 8646.76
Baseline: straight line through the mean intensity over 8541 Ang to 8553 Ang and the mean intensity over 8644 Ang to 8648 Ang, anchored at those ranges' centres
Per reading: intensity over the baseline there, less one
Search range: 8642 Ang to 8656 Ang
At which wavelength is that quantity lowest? 8654.73 Ang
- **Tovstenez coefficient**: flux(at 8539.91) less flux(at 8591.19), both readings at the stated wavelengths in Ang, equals -4.3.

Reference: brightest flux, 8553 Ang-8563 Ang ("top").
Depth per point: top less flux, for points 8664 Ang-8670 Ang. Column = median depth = 1.6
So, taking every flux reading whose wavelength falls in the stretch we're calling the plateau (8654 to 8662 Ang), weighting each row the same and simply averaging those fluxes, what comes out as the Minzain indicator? 25.8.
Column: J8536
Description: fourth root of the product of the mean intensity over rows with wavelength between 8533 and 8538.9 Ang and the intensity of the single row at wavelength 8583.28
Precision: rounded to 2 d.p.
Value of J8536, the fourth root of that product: 5.11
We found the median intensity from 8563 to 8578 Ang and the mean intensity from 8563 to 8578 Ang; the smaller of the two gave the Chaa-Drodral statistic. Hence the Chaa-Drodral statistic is 27.7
